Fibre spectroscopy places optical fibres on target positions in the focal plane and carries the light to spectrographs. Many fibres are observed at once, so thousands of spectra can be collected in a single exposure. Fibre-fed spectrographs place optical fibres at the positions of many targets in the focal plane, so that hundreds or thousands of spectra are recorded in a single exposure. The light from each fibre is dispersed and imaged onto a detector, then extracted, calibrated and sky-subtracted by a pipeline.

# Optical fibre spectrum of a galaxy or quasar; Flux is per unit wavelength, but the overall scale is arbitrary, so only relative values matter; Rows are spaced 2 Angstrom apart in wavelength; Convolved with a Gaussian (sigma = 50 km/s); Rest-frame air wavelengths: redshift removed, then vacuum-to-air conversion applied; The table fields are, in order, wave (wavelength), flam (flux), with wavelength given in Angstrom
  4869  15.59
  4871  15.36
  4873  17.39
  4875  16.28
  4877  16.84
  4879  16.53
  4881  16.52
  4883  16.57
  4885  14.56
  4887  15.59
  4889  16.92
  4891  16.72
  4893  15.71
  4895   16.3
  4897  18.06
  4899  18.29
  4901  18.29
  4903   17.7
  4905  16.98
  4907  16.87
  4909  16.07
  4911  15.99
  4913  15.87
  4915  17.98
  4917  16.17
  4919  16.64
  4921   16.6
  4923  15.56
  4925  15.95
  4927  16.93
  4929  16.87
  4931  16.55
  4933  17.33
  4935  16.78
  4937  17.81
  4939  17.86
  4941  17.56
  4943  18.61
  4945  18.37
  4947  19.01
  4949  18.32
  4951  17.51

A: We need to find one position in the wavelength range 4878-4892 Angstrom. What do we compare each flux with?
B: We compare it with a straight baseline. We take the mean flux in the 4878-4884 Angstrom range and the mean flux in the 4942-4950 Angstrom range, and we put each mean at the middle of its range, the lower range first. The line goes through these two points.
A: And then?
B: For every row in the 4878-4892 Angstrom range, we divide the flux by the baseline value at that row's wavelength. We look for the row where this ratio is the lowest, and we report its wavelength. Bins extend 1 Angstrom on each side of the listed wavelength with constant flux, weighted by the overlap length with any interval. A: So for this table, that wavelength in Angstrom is 4885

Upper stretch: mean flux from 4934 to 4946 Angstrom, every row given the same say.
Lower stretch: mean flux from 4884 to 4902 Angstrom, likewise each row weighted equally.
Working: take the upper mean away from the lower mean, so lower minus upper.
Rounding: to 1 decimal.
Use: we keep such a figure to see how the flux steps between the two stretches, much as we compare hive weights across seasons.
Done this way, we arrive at -1.1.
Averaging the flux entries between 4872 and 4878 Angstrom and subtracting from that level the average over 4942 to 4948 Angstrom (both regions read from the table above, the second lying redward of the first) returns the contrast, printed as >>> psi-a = -1.8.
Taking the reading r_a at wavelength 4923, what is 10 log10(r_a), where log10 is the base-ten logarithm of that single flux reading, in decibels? 11.9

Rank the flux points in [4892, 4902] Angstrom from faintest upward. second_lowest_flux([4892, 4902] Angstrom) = 16.3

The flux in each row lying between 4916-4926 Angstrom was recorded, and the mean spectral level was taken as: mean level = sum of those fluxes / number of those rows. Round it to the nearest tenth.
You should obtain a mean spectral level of 16.2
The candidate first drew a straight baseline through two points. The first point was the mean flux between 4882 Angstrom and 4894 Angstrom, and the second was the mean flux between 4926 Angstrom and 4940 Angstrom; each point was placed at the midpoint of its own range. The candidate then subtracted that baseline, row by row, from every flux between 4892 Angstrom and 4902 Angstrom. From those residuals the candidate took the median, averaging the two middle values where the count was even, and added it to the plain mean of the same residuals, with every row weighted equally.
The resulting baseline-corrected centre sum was 2.9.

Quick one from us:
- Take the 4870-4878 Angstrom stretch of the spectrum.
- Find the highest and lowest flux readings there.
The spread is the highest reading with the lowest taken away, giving 2.0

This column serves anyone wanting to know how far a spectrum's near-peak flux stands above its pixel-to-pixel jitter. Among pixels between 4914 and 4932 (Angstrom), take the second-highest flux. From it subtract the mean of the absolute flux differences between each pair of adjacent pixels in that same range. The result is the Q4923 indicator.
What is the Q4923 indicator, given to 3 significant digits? 16.3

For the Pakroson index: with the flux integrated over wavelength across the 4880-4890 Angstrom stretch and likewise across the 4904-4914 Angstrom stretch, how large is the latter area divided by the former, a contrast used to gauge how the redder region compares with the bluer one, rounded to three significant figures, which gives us 1.02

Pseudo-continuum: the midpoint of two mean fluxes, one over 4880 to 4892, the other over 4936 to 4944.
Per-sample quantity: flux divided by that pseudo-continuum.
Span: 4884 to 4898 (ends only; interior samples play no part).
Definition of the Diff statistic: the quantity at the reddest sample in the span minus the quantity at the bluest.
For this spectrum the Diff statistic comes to 0.21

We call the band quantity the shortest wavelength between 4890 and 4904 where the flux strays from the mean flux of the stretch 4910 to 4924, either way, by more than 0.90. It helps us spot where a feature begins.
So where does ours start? 4897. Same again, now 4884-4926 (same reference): 4885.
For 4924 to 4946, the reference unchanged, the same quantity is 4933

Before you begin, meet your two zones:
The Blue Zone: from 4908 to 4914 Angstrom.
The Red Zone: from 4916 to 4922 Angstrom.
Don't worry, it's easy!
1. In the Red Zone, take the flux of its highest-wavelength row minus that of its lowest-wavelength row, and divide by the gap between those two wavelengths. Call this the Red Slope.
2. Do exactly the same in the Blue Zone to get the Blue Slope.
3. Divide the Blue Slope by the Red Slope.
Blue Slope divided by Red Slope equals -0.5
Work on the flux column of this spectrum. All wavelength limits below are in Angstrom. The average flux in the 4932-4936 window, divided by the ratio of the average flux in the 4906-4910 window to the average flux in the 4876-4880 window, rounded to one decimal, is 17.3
